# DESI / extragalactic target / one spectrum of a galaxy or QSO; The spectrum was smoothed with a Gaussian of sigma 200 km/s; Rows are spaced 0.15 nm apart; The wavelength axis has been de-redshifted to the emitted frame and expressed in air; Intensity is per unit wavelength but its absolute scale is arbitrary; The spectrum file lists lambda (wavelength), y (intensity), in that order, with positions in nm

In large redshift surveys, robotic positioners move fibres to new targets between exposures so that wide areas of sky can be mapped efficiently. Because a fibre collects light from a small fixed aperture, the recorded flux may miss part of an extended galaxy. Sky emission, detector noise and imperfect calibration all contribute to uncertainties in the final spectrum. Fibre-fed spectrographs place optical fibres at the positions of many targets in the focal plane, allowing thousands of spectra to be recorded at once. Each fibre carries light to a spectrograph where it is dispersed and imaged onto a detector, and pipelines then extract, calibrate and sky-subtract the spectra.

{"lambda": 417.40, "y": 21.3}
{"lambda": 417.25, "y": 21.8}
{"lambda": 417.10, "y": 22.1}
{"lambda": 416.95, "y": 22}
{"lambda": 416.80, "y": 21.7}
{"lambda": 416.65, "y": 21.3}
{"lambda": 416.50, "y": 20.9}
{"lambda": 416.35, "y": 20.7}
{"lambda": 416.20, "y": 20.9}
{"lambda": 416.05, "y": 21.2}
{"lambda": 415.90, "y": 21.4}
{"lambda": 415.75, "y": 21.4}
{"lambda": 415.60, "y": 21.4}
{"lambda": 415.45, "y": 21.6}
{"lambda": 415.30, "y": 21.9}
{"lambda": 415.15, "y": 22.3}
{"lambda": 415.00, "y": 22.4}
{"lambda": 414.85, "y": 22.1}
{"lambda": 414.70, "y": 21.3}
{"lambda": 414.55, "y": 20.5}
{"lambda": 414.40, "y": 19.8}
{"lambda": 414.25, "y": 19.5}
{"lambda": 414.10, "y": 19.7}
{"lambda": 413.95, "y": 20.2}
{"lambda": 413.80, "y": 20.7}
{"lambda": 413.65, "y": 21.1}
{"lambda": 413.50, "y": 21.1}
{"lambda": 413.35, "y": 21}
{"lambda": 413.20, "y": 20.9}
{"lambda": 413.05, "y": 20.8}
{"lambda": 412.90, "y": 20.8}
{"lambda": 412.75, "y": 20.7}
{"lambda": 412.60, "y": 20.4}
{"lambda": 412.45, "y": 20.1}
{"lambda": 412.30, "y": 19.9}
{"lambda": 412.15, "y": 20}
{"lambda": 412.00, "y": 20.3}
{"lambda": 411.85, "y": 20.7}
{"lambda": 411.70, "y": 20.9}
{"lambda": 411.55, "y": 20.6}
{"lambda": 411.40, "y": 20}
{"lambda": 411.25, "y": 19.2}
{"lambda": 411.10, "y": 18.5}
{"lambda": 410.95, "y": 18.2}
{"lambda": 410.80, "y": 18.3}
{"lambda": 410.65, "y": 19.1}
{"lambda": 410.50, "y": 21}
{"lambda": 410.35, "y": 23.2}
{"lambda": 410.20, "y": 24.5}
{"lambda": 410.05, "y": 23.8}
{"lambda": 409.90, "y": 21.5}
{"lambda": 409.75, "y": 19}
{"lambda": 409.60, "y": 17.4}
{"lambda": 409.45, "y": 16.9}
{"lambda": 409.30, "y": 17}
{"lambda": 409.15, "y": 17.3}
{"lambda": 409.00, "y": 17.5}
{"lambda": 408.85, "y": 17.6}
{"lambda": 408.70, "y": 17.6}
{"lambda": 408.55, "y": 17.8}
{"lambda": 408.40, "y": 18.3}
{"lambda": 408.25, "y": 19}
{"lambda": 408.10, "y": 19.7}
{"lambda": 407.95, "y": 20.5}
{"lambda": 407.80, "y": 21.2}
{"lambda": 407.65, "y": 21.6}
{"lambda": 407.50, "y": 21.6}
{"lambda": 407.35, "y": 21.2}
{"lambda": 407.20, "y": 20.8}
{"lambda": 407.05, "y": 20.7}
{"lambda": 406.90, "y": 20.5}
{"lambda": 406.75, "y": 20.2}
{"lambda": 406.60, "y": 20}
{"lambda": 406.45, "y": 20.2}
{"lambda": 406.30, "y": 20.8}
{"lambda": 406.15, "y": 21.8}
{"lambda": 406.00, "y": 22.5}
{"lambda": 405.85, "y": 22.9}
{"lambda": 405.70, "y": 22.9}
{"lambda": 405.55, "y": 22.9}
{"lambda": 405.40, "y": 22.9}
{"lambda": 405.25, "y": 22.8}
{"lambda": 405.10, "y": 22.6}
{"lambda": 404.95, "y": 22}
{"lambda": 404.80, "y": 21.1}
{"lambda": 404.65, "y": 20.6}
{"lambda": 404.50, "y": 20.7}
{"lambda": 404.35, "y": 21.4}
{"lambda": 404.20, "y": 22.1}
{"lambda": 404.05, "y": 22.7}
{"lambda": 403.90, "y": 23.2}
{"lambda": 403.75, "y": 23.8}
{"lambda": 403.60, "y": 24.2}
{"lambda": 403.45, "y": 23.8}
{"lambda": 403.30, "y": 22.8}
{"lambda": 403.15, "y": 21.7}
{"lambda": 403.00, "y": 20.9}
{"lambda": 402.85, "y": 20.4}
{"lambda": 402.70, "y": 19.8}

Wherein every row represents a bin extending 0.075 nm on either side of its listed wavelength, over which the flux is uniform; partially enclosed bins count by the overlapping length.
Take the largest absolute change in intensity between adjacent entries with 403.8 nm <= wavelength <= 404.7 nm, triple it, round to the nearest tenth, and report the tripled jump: 2.1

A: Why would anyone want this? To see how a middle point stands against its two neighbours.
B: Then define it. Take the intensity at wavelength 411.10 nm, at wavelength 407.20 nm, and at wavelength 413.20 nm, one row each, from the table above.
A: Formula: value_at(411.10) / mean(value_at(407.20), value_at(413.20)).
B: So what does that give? 0.89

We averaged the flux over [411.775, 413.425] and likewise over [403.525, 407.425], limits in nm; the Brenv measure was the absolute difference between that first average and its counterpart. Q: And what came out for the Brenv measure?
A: 1.3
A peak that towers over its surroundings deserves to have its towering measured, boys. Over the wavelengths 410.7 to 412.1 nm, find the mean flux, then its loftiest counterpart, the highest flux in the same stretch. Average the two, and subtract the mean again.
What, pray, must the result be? 0.63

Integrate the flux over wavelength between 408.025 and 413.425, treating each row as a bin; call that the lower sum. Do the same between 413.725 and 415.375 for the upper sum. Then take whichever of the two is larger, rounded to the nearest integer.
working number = 106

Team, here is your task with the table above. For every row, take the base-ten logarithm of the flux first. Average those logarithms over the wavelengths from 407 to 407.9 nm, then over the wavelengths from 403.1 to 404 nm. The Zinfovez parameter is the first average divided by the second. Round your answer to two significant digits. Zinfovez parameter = 0.97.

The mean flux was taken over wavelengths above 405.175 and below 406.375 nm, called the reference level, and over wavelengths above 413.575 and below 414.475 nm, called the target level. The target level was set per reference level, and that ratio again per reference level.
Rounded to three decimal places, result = 0.040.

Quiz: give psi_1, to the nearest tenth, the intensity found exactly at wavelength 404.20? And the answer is 22.1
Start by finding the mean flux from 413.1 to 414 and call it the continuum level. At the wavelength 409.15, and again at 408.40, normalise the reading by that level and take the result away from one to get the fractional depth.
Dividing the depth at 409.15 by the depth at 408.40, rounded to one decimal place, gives 1.4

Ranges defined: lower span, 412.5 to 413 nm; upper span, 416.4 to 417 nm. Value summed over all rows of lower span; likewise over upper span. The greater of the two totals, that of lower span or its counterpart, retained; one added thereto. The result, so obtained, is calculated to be 87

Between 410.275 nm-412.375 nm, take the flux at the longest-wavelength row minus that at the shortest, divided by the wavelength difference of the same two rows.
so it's -1.7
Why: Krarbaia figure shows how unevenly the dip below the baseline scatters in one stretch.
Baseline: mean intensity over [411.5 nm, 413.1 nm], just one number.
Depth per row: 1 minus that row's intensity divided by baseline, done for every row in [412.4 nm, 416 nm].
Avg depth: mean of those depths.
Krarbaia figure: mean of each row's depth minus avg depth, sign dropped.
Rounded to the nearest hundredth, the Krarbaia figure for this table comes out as 0.03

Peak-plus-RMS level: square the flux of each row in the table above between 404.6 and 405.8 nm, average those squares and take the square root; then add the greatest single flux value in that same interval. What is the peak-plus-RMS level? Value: 45.1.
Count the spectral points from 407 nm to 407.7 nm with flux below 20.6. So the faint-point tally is 0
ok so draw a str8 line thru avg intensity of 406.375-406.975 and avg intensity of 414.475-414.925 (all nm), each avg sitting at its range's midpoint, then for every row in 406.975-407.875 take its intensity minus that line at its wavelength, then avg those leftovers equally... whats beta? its 0.9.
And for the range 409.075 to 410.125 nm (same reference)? -1.6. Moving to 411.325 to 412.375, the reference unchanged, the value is -0.6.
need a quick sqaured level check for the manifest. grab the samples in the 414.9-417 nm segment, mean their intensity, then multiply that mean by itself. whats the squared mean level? 463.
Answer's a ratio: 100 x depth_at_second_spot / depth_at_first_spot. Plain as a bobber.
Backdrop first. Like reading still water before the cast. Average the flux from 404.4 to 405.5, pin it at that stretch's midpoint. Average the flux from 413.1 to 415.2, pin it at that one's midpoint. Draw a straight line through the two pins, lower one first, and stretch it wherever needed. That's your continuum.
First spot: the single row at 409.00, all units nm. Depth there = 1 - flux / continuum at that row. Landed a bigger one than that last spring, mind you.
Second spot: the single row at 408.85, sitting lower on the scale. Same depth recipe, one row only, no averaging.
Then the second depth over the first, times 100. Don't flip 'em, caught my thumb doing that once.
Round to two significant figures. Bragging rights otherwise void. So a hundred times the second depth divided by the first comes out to 98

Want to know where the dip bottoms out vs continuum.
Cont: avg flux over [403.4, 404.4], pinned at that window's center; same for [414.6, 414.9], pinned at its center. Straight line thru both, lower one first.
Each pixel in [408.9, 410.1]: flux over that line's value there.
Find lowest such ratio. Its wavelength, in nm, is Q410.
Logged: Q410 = 409.45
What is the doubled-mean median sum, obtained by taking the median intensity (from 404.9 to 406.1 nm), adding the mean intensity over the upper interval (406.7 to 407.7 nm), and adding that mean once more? 64.7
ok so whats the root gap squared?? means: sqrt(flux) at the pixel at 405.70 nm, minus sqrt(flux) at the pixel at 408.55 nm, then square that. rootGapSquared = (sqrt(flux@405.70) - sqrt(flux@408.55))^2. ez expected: 0.32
